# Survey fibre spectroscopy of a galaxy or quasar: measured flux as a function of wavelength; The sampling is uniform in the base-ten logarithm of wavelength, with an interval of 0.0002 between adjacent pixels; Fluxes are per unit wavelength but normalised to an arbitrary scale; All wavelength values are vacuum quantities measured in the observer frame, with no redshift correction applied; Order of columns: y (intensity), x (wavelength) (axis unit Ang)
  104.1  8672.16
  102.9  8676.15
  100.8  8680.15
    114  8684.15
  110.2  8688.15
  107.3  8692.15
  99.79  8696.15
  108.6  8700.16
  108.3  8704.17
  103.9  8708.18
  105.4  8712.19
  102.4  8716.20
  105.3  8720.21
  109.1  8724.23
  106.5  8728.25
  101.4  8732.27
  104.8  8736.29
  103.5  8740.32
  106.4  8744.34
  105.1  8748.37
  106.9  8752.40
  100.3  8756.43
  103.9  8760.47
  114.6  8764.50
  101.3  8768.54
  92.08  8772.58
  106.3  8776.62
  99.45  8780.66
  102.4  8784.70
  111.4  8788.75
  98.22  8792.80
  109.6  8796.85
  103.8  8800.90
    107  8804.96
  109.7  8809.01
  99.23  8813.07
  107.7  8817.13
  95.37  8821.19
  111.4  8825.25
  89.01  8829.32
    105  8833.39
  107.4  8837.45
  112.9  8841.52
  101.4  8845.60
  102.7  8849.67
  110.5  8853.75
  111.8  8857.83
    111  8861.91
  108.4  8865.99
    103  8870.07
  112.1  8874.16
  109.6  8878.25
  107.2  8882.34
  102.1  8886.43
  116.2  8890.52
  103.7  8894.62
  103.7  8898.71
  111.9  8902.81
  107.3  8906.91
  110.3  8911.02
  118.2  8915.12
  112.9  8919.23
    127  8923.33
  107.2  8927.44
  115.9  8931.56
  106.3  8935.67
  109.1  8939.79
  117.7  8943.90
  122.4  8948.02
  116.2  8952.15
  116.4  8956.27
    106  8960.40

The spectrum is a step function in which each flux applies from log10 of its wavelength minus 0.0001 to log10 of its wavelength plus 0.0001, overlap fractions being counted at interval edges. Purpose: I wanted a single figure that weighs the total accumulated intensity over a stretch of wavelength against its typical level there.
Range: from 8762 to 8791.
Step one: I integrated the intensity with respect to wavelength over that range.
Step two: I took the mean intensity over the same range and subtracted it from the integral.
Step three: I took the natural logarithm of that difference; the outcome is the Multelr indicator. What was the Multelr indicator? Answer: 8.0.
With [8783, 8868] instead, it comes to 9.1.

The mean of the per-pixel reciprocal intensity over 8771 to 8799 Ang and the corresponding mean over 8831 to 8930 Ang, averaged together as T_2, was 0.0095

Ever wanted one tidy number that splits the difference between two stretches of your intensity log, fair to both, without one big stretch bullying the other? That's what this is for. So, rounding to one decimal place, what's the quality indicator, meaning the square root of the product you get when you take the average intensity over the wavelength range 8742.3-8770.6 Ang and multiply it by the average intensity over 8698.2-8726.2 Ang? 105.8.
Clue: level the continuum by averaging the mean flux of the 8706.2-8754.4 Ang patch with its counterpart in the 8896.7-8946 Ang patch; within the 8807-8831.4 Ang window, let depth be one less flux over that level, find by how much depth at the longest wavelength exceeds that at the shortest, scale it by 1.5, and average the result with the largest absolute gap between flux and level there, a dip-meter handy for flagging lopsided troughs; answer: 10.0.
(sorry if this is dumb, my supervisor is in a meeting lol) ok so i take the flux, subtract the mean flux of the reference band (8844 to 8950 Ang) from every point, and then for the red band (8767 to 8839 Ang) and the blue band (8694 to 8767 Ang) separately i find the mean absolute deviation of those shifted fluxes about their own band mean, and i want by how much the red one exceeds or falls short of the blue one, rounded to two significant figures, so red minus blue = 2.8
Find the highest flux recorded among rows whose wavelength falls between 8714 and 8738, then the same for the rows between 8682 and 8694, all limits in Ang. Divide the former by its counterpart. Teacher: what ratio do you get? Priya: 0.96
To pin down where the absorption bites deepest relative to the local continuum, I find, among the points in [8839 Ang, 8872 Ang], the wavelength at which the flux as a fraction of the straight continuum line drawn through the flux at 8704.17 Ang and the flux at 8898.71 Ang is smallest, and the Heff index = 8845.60 Ang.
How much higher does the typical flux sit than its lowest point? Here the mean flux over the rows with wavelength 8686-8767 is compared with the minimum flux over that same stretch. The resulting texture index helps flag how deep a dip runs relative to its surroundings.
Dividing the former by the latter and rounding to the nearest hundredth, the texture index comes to 1.06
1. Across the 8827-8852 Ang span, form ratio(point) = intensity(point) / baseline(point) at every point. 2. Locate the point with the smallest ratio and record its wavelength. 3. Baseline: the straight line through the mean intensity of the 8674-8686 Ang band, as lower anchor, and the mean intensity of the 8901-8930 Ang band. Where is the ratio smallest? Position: 8829.32 Ang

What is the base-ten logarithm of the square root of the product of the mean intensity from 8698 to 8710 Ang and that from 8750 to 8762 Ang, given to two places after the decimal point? 2.02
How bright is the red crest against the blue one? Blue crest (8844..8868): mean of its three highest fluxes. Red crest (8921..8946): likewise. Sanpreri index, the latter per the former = 1.08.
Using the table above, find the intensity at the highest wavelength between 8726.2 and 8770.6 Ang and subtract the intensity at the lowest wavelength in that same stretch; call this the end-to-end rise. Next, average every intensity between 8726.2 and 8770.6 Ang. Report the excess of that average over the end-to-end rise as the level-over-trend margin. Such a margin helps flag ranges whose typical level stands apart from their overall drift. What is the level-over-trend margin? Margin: 110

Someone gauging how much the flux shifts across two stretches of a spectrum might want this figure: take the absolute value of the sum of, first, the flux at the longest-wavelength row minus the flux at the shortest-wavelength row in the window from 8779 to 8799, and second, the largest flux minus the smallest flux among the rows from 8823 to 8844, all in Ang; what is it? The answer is 34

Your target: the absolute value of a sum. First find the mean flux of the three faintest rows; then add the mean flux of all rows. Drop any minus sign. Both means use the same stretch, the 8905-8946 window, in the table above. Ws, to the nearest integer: 220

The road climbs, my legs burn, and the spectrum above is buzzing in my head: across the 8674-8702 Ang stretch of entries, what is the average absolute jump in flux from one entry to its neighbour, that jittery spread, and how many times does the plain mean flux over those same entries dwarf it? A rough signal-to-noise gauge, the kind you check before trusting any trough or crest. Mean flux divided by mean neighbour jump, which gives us 17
